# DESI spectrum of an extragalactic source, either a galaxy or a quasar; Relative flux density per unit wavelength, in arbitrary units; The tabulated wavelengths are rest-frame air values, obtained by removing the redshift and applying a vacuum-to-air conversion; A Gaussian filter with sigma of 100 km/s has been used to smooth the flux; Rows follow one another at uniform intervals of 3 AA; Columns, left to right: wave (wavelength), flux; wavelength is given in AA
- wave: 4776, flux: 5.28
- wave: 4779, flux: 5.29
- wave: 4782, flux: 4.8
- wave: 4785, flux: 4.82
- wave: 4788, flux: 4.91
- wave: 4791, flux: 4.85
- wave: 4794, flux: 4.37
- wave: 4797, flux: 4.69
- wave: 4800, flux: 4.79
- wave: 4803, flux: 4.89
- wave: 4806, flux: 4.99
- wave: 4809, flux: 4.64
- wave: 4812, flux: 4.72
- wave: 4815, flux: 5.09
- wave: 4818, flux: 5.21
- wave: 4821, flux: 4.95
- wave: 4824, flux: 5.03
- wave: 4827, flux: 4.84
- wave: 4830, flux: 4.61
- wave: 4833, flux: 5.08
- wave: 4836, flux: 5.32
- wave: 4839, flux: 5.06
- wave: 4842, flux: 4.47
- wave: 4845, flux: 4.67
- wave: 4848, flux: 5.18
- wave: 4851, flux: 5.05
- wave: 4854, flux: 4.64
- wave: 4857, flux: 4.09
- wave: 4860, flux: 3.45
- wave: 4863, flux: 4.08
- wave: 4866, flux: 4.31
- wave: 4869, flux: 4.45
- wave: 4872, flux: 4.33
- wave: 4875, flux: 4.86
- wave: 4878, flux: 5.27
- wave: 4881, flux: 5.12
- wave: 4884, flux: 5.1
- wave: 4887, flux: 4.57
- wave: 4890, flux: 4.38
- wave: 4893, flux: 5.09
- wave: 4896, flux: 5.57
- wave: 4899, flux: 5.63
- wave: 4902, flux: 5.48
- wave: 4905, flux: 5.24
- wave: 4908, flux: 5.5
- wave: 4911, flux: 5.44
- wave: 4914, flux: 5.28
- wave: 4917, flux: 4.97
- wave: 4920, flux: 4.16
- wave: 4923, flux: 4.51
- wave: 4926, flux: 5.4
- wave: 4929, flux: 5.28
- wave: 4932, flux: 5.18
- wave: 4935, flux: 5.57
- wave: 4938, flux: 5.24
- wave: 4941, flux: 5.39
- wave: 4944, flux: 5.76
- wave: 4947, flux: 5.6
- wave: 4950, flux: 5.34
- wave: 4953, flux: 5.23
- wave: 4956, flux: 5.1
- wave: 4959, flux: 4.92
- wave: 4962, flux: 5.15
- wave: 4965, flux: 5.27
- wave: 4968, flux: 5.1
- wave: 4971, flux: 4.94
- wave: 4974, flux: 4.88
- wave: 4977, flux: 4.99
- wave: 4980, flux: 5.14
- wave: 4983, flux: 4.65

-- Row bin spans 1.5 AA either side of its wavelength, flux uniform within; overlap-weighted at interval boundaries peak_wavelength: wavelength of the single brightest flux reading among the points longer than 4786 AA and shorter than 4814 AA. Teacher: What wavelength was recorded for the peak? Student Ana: 4806 AA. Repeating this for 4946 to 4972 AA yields 4947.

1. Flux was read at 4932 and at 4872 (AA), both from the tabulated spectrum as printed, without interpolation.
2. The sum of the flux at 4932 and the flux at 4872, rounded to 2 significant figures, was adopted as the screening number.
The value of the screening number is 9.5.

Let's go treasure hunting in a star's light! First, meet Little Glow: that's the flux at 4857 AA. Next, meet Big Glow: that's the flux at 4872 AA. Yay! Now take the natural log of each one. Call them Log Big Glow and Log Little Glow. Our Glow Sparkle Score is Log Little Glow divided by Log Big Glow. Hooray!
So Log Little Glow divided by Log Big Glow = 0.96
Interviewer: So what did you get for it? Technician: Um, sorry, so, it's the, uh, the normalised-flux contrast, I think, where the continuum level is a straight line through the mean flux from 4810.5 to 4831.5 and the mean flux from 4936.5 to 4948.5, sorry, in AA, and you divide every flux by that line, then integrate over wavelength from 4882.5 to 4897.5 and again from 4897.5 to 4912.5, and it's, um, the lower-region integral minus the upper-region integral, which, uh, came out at -1.3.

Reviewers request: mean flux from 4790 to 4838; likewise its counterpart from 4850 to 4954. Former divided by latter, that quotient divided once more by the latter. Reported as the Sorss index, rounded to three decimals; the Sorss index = 0.196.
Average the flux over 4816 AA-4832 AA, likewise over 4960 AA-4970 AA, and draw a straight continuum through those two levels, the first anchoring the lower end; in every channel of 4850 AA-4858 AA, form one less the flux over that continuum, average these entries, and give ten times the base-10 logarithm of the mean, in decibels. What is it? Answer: -11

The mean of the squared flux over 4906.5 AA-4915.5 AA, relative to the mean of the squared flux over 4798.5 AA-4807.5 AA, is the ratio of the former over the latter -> 1.22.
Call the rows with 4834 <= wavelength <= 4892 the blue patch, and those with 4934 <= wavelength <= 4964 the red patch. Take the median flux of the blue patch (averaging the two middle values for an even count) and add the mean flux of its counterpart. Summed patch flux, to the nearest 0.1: 10.0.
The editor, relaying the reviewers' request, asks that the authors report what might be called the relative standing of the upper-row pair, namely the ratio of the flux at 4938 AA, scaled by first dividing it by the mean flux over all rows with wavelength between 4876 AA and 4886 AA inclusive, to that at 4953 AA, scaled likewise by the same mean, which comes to 1.0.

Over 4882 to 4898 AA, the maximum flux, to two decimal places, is 5.57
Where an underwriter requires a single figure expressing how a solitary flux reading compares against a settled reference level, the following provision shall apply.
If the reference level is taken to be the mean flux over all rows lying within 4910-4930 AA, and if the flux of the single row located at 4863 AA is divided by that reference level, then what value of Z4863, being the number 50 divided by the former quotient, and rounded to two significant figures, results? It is 61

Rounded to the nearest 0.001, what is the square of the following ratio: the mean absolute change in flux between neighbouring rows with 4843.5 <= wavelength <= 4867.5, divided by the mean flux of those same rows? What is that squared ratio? 0.010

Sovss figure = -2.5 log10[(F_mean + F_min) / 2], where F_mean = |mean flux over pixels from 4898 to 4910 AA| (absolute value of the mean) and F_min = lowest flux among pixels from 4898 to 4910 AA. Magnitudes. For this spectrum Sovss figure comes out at -1.82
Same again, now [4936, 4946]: -1.82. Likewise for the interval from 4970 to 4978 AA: -1.73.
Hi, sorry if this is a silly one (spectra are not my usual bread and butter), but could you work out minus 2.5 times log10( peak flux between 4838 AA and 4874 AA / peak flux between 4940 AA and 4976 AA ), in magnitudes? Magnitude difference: 0.12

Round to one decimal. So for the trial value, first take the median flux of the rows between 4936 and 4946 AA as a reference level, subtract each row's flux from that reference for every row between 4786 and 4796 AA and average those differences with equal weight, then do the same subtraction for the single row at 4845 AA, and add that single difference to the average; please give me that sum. 1.4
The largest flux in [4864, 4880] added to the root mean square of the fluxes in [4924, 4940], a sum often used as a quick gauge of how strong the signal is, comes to 10.6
